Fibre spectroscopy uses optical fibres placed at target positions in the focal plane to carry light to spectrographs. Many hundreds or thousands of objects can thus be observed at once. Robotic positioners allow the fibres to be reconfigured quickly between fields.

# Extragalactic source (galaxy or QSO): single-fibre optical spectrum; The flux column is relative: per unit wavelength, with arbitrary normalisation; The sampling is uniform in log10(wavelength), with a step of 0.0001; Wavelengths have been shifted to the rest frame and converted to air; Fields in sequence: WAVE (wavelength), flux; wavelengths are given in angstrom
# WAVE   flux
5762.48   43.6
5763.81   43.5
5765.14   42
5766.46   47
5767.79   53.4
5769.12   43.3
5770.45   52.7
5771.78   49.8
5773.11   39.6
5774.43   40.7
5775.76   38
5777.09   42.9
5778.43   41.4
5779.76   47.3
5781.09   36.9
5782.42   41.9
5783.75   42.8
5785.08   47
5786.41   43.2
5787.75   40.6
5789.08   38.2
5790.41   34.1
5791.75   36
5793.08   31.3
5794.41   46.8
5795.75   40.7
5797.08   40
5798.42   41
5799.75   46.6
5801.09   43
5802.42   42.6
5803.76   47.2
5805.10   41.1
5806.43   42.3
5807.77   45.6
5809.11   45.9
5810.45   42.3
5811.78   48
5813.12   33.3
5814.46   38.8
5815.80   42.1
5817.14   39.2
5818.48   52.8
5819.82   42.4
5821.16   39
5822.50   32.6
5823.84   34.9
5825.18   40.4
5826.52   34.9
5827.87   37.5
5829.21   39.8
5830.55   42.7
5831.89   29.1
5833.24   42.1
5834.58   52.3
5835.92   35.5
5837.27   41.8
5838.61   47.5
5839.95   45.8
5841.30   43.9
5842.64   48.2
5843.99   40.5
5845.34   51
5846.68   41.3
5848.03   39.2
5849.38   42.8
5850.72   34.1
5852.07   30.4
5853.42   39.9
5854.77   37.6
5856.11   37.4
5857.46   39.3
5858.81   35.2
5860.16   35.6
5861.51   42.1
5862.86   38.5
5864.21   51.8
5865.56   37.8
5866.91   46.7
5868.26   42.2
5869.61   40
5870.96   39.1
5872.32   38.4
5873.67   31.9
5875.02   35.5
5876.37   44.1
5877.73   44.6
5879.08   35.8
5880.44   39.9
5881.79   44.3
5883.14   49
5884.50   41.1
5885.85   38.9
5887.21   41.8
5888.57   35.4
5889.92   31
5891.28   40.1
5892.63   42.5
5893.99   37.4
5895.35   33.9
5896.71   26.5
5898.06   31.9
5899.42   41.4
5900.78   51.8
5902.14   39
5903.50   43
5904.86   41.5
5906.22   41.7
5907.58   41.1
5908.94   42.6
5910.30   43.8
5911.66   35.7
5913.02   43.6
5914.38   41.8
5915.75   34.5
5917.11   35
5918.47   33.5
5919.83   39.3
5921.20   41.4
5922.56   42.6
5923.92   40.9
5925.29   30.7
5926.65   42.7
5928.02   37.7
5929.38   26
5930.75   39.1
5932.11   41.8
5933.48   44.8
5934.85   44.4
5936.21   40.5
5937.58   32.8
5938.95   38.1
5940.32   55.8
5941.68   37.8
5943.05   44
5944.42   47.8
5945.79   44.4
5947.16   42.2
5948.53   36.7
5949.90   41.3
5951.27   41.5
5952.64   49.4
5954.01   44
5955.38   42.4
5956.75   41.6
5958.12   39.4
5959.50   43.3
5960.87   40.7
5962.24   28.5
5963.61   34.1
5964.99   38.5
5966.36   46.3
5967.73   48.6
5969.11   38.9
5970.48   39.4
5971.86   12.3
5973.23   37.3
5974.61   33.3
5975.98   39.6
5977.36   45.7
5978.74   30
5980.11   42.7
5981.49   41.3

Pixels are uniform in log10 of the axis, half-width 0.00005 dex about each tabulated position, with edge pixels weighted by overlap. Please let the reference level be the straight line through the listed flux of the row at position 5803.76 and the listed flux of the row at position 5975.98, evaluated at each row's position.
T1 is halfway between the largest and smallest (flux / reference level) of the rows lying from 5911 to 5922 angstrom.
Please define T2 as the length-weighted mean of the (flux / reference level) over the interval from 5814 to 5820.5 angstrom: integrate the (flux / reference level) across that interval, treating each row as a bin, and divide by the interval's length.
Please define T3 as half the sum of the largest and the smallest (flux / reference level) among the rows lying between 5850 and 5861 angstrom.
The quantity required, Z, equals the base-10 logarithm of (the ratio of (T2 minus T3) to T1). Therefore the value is -0.80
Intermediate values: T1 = 0.91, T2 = 0.93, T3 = 0.78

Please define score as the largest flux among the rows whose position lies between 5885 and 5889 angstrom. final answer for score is 41.8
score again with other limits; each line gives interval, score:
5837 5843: 48.2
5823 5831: 42.7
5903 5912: 43.8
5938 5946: 55.8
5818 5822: 52.8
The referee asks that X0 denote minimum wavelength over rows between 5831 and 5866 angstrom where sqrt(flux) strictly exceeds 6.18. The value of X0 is 5833.24 angstrom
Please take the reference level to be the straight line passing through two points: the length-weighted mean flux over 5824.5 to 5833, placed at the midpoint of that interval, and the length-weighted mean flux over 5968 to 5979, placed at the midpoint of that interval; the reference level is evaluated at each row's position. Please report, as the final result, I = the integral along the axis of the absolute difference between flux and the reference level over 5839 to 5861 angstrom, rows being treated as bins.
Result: 102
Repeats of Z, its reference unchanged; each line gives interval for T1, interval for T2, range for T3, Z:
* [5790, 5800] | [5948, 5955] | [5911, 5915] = -0.85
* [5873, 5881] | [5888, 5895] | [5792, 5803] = -1.36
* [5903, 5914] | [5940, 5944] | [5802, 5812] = -0.79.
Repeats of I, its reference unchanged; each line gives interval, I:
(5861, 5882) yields 99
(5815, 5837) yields 105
